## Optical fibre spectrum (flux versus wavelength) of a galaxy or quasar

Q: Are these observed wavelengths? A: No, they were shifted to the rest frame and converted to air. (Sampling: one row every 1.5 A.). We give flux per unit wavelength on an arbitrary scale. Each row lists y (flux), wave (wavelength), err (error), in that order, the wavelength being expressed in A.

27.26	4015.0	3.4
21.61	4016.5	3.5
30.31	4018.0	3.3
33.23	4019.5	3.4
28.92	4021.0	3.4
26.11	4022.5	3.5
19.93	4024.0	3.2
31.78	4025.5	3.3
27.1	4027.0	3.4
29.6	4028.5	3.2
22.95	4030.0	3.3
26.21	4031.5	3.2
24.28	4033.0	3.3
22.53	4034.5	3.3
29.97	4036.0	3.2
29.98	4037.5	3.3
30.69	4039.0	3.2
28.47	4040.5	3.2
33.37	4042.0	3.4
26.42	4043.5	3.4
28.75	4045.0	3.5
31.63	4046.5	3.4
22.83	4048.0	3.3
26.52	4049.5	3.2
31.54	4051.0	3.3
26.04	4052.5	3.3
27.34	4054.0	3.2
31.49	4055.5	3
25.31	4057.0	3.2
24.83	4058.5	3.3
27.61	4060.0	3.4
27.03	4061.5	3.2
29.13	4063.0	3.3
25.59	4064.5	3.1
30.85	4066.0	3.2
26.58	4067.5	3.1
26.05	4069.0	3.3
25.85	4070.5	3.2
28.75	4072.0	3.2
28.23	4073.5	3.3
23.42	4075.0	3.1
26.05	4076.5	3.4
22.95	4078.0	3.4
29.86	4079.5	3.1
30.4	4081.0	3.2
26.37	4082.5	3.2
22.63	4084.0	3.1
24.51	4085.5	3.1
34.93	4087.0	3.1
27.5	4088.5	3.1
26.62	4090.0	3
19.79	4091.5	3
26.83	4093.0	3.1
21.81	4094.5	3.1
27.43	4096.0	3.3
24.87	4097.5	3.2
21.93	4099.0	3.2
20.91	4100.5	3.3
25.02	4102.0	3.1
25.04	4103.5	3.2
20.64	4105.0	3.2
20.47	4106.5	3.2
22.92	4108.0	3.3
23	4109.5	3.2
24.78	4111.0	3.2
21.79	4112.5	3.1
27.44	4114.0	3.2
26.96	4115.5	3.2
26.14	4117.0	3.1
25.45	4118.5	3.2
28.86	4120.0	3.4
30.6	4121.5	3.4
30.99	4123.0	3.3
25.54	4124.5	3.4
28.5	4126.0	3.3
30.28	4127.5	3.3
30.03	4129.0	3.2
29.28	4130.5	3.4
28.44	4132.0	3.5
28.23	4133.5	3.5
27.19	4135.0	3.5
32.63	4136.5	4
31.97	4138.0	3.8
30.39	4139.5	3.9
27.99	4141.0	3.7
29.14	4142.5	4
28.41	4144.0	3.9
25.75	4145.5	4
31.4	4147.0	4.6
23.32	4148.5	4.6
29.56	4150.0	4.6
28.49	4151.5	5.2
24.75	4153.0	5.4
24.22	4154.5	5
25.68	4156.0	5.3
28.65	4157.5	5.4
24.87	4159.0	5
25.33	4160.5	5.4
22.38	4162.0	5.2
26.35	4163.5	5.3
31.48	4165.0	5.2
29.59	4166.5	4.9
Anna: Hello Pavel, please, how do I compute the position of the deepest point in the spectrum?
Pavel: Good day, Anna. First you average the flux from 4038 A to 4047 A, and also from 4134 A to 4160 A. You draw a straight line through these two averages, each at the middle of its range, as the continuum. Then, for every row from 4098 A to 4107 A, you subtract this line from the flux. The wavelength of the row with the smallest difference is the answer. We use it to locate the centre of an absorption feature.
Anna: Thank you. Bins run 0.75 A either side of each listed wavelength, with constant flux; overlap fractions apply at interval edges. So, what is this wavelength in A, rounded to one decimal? 4106.5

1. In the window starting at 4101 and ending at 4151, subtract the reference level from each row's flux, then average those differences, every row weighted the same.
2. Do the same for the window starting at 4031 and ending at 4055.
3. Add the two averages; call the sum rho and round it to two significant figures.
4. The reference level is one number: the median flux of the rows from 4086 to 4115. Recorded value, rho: 5.6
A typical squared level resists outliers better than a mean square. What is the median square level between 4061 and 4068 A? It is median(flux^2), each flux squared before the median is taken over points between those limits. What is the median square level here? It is 731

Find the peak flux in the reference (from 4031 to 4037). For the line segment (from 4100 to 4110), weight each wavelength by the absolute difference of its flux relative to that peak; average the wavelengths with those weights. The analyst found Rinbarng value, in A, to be 4105.1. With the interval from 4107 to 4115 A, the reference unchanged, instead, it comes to 4110.6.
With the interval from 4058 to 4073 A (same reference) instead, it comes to 4064.9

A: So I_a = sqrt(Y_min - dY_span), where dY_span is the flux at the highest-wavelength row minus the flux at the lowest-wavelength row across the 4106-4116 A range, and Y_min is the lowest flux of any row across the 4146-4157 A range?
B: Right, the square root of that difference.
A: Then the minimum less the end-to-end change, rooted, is 4.1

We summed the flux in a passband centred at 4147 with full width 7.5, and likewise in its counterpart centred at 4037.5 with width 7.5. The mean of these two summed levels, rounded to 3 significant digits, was 140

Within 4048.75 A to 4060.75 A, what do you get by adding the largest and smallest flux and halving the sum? 28.2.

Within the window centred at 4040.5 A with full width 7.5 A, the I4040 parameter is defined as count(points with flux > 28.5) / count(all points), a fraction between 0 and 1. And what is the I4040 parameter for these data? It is 0.60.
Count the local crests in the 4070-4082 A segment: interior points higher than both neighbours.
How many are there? 2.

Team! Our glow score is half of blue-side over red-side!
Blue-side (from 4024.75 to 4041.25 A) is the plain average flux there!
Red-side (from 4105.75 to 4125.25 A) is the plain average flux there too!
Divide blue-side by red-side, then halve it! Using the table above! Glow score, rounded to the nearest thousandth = 0.536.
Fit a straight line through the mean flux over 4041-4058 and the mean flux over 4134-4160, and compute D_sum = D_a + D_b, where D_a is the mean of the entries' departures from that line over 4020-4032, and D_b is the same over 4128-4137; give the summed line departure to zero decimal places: 0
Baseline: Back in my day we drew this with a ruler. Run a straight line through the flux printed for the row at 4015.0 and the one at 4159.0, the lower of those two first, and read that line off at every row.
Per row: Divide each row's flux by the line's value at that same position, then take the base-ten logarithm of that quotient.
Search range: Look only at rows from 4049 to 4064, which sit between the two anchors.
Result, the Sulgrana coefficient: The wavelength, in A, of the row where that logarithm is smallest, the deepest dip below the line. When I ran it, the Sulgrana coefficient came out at 4058.5 A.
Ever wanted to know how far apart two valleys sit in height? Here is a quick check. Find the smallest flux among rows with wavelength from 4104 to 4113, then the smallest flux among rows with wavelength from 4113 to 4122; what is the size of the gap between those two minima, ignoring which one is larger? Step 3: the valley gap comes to 5.0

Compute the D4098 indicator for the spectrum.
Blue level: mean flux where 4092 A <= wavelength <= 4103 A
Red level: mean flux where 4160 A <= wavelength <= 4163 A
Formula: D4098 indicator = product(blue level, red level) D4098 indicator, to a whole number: 575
